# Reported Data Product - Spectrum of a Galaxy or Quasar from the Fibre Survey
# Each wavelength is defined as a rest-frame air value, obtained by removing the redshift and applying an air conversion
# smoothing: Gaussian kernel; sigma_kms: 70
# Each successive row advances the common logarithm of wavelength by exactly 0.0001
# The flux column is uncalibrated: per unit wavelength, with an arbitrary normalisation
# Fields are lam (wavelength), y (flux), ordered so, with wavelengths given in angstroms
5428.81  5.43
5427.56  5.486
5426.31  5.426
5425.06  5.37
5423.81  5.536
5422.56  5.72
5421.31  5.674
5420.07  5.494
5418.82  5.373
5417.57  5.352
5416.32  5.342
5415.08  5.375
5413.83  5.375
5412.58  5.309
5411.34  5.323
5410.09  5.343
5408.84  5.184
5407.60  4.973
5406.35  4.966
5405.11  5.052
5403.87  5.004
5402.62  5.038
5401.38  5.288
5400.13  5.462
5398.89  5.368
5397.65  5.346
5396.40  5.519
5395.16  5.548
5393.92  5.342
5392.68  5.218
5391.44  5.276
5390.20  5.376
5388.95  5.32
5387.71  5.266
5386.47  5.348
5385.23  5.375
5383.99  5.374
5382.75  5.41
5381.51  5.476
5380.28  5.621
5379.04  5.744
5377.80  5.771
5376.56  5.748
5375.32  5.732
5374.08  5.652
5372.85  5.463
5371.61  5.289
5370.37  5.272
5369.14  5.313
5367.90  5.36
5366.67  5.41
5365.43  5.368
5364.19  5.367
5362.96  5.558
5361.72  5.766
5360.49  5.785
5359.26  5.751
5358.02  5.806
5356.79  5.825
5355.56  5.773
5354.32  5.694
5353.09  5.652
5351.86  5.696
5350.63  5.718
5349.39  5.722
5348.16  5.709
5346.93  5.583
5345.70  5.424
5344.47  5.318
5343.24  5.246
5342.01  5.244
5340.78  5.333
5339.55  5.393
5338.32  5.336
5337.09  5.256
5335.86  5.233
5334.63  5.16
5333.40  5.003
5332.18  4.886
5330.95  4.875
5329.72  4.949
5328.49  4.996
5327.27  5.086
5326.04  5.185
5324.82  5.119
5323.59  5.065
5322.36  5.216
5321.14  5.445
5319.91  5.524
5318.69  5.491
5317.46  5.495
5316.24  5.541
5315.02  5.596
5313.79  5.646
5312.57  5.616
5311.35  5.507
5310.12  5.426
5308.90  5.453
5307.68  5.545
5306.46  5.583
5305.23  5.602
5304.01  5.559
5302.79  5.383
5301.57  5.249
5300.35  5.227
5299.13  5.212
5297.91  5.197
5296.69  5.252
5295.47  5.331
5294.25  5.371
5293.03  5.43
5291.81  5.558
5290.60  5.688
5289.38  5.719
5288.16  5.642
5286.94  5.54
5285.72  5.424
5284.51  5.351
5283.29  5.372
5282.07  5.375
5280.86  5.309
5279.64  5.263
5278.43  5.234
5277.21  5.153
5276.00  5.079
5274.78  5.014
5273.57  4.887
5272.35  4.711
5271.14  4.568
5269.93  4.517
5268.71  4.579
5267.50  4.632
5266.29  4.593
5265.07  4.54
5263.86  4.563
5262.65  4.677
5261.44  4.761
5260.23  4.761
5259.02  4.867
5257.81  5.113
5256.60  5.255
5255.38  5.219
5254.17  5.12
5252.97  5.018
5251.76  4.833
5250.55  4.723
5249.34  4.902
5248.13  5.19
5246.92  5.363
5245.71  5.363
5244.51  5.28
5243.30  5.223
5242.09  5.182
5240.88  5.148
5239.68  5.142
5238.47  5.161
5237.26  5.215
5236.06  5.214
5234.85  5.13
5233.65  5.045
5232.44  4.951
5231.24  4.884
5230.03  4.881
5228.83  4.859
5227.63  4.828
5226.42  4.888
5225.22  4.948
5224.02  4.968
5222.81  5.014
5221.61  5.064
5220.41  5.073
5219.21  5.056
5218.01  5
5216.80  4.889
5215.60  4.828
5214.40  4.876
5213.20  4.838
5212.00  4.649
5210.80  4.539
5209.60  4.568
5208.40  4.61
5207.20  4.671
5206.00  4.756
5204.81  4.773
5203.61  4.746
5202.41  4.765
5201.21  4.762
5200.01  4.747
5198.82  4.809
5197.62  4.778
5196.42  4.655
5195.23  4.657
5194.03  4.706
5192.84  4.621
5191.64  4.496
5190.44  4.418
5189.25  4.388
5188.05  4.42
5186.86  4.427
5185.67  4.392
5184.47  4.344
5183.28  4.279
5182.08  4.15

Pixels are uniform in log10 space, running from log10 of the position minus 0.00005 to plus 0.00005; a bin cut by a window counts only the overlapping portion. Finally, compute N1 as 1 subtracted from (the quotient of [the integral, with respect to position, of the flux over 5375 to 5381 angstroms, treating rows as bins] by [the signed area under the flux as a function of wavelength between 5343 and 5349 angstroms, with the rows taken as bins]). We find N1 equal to 0.04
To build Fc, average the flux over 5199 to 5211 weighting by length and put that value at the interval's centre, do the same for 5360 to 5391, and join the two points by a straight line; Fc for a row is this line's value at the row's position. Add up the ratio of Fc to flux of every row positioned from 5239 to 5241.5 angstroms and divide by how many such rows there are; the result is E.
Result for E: 0.95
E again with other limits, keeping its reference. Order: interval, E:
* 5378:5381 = 0.97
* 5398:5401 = 1.03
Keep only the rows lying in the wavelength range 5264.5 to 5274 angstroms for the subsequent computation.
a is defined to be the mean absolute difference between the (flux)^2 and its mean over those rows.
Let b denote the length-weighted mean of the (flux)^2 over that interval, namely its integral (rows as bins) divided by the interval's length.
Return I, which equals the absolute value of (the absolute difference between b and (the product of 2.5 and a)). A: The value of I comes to 19.4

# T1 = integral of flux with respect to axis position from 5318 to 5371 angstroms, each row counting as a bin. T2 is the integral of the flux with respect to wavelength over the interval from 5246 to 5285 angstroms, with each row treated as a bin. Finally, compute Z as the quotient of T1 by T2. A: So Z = 1.48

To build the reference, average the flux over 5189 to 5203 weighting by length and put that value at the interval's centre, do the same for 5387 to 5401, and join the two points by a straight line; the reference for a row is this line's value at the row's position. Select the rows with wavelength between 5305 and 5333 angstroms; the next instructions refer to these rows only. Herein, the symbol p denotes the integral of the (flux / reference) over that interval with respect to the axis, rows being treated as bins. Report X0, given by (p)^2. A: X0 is 860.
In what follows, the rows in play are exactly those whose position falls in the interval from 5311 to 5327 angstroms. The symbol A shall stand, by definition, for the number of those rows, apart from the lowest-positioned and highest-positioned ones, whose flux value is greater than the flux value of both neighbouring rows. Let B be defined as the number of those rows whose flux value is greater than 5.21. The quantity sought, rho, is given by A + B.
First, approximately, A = 2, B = 10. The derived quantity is 12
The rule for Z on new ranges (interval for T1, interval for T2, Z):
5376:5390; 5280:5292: 1.17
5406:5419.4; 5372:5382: 1.25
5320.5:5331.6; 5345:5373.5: 0.36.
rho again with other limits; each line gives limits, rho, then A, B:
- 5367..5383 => 14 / 1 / 13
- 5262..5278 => 1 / 1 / 0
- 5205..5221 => 1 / 1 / 0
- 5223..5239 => 3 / 1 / 2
